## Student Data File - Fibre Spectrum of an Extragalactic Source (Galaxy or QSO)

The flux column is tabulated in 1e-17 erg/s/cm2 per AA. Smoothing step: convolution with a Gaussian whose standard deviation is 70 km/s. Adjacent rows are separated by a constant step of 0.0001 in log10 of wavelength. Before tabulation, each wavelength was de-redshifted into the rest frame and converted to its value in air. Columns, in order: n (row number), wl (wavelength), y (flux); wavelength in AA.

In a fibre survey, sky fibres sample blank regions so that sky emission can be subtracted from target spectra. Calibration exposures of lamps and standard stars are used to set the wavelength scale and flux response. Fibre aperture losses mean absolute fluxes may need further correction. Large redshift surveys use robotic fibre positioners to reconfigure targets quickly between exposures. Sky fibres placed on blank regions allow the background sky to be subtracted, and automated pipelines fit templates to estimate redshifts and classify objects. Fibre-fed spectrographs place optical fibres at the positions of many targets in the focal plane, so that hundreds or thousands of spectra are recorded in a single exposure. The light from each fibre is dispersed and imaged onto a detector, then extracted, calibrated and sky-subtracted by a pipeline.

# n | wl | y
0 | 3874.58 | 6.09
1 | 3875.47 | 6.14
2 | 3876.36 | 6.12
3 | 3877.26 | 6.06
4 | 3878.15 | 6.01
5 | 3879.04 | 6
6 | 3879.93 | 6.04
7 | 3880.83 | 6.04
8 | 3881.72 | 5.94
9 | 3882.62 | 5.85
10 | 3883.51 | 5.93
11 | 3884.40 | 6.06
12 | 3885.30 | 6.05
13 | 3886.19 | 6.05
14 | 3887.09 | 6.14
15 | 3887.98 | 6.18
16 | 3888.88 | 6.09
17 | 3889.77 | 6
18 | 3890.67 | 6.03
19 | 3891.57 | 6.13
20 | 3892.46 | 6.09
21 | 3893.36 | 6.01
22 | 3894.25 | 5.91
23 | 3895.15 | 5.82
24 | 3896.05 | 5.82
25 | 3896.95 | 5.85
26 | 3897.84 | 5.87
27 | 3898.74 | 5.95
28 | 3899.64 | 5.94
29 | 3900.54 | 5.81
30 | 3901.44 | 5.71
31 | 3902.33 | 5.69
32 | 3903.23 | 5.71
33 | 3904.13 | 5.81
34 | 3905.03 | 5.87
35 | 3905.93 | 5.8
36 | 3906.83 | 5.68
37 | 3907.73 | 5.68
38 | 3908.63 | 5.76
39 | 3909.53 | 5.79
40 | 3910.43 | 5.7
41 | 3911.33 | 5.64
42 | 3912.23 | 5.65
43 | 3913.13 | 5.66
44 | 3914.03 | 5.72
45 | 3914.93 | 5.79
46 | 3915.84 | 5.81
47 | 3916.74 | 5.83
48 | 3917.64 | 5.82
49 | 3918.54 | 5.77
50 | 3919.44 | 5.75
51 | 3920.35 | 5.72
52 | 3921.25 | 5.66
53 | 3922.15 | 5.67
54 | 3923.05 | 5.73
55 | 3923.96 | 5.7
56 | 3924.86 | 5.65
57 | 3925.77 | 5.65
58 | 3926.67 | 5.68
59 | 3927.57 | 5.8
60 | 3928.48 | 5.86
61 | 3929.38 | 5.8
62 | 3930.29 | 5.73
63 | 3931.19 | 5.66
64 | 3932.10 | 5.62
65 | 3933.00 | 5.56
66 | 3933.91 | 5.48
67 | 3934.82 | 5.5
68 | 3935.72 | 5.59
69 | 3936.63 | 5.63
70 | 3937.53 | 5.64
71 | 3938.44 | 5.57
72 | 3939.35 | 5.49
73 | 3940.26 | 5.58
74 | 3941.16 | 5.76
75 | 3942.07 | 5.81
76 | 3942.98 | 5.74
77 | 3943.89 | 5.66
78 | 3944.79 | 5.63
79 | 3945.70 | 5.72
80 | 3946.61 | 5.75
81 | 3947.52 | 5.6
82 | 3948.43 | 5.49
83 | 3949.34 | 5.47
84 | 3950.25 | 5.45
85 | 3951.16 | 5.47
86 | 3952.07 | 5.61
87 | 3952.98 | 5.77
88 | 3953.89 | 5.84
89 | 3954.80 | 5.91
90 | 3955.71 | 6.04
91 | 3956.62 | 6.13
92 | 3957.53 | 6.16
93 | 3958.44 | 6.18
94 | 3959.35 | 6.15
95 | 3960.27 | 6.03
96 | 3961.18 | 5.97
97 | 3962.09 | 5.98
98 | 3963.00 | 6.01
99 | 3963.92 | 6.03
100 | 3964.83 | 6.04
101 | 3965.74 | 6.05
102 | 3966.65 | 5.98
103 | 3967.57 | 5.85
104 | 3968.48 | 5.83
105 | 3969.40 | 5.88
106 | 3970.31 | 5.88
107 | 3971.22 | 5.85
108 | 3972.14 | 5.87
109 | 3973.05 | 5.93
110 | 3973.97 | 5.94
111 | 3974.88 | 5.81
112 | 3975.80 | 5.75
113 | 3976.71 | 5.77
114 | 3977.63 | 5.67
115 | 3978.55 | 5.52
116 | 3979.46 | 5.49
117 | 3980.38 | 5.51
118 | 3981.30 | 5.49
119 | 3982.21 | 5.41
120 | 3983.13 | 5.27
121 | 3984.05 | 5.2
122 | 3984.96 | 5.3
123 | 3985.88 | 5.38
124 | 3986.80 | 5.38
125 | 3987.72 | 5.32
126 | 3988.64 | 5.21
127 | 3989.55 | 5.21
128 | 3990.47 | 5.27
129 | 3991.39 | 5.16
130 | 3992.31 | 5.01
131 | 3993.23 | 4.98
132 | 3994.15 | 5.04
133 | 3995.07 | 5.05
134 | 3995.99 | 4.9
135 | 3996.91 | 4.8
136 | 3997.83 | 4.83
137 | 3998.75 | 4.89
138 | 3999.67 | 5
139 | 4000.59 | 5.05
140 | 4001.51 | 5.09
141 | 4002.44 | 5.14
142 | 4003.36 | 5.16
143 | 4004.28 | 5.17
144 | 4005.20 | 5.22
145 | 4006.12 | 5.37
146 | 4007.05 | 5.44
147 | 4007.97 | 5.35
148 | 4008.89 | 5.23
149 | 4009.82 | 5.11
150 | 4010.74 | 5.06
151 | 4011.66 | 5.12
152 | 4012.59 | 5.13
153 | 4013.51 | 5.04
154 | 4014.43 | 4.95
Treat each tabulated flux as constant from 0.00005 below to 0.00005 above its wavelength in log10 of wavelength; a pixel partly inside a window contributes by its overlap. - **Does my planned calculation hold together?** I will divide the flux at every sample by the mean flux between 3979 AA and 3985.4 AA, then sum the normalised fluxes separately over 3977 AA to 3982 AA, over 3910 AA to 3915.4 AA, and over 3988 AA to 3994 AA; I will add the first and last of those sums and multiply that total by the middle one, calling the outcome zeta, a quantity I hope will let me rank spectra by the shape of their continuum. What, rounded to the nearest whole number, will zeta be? 69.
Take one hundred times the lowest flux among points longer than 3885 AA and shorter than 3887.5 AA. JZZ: 605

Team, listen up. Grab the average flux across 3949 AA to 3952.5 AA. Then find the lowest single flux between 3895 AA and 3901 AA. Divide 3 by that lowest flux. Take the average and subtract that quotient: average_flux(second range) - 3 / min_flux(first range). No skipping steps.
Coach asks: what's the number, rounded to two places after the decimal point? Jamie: 4.98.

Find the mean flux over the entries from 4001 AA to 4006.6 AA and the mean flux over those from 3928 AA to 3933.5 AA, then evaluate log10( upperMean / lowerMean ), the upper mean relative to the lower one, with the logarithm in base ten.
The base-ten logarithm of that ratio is -0.041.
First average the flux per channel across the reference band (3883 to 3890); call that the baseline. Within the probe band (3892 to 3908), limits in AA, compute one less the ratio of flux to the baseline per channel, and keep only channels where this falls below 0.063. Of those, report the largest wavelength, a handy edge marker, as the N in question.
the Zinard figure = 3905.93 AA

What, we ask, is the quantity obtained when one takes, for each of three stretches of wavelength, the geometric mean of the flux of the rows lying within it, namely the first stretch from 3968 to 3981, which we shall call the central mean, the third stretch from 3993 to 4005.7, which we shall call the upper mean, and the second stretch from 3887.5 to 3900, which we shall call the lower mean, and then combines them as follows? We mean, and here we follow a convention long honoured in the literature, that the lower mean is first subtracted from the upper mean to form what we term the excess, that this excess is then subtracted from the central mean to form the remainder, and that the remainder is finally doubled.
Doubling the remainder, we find 13.4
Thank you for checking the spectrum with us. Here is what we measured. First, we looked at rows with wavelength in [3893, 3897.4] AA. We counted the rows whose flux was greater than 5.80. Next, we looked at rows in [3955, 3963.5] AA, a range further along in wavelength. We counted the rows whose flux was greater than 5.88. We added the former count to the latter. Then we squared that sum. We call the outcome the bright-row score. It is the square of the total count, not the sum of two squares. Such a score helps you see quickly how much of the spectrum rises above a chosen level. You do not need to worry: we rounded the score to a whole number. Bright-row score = 196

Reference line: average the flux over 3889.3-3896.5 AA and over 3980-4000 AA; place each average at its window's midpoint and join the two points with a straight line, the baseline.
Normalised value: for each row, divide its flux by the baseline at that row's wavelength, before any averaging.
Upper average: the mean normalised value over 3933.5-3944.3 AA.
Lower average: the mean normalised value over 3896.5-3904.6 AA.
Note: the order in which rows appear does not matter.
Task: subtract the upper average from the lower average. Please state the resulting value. -0.02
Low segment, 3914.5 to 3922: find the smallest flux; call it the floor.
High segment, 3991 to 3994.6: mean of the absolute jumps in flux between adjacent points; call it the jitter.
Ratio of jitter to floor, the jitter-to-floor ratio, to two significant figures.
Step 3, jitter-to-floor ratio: 0.014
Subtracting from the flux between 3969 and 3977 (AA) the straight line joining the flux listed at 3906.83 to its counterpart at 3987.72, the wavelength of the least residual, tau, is 3975.80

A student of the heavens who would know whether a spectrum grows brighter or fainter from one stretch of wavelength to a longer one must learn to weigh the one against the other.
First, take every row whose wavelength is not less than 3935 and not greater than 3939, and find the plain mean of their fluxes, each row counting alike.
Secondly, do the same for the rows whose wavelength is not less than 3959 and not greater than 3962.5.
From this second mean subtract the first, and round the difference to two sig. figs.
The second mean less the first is 0.42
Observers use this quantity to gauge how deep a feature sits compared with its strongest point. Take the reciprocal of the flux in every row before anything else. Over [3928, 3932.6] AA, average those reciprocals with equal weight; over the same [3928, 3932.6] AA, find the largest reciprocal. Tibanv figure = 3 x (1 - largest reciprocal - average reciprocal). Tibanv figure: 1.94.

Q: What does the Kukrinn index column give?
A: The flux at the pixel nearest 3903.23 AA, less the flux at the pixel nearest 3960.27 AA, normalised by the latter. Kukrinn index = -0.05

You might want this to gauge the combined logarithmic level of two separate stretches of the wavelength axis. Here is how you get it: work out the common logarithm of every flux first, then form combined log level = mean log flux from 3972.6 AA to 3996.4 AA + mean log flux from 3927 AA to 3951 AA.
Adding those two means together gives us 1.48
